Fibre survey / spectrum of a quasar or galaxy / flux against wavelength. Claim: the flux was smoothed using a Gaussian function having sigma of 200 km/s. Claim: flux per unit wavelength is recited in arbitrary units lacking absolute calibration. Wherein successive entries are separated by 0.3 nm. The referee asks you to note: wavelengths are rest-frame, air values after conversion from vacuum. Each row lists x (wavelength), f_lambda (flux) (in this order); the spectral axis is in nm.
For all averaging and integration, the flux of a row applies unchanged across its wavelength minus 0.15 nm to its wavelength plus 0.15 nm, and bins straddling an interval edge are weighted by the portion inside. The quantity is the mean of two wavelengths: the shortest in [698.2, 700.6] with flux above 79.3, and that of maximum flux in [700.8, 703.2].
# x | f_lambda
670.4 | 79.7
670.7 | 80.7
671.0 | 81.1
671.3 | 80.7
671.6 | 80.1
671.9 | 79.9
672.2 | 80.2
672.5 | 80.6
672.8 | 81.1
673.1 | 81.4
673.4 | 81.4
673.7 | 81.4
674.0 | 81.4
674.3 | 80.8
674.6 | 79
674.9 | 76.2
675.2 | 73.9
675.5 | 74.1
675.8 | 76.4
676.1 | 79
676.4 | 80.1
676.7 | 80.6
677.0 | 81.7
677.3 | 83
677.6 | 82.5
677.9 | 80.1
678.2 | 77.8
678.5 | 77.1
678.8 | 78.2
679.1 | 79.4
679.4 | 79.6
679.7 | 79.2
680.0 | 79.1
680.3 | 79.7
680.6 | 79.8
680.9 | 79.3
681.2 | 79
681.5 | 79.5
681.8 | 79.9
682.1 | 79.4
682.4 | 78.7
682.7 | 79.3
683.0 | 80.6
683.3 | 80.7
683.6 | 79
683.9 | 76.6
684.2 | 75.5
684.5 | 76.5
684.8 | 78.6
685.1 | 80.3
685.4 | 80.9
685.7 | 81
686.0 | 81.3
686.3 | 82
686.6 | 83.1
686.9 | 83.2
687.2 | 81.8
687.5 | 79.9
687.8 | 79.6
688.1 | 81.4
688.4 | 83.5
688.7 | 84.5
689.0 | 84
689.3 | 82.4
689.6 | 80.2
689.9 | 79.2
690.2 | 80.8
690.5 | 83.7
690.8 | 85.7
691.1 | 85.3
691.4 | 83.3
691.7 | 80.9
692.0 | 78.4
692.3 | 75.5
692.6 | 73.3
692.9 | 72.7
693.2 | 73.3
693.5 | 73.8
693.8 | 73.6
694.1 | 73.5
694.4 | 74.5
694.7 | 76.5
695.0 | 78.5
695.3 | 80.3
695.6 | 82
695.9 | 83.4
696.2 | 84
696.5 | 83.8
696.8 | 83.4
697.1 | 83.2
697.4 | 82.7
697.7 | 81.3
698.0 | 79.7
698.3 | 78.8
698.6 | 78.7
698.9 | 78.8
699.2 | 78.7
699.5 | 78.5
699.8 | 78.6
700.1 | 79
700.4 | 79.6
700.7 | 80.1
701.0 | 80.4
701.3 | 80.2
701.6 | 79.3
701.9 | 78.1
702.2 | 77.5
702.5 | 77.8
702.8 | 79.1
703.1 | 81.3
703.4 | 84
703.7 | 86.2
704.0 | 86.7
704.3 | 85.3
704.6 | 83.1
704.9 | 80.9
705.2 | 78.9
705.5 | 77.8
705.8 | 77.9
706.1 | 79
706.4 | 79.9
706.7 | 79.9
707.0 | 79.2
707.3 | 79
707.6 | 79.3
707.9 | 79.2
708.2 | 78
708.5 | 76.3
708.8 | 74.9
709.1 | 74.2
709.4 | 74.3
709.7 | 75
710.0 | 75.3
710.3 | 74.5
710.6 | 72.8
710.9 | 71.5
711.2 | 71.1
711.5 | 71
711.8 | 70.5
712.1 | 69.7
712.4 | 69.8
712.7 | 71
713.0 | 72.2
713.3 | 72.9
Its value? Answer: 701.75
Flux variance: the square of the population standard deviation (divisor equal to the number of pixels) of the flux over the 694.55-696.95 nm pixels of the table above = 6.8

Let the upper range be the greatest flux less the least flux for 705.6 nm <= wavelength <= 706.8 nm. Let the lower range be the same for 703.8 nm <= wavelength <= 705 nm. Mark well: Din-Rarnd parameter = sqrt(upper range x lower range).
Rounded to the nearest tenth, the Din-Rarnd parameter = 3.4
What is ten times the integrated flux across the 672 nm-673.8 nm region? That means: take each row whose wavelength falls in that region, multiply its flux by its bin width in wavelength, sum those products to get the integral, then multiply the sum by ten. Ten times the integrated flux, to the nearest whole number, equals 1458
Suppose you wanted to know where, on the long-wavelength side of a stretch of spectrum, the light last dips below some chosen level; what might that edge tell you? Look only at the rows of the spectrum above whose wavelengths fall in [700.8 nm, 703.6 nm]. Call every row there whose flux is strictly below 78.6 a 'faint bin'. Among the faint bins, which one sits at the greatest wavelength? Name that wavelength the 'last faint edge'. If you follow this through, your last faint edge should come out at 702.5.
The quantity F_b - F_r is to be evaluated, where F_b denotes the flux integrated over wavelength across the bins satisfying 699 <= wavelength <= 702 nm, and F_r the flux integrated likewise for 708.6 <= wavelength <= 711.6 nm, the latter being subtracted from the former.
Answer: 17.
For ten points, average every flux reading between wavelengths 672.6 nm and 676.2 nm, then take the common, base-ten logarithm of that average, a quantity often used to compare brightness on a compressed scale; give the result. 1.90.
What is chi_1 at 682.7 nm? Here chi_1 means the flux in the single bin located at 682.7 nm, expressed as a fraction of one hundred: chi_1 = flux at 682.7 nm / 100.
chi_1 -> 0.793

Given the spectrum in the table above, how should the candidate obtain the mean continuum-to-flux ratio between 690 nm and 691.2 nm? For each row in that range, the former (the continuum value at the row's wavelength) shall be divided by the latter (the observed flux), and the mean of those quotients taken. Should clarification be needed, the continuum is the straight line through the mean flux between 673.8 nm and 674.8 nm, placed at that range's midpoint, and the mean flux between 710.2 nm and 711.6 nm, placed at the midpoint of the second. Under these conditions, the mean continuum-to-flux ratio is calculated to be 0.92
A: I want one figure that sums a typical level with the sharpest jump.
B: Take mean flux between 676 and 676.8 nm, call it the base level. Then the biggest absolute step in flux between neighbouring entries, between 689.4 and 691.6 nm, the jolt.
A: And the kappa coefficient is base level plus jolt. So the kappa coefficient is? 82.8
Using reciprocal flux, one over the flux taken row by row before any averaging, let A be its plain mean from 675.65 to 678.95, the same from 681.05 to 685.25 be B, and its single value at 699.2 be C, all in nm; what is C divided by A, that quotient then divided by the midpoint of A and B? 80.1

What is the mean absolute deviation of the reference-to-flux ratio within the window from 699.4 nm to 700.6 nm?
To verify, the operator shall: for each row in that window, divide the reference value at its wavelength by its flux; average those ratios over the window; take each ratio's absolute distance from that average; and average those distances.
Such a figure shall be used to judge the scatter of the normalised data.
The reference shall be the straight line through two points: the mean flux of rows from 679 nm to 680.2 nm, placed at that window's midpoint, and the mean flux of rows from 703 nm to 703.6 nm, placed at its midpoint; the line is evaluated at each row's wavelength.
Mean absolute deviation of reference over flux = 0.004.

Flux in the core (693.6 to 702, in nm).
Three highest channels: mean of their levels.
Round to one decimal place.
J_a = 83.7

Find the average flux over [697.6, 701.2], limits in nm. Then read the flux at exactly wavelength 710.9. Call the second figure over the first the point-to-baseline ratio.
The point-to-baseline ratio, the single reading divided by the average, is 0.90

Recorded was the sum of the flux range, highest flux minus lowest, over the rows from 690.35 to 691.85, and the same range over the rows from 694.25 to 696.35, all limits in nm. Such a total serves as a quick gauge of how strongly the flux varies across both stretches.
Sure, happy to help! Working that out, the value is 14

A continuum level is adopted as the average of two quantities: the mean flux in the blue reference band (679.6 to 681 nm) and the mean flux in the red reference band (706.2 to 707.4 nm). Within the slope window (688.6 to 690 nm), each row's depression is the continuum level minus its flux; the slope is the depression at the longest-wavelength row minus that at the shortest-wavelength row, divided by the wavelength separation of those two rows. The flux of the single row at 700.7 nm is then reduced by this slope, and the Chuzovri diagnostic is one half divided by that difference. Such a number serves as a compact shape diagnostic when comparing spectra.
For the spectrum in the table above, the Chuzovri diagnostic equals 0.0066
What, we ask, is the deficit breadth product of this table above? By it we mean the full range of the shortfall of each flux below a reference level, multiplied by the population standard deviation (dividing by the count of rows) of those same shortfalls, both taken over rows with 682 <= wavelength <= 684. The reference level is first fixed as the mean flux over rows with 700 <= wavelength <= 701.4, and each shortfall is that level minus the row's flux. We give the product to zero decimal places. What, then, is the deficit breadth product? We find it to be 5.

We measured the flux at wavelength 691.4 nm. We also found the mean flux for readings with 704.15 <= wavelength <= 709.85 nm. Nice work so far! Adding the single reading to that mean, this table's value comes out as 162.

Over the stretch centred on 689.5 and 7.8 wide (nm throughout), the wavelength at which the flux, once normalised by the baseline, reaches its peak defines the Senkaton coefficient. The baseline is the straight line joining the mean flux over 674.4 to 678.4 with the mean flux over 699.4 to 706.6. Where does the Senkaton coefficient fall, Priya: 690.8 nm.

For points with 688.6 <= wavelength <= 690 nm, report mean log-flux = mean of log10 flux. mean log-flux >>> 1.91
